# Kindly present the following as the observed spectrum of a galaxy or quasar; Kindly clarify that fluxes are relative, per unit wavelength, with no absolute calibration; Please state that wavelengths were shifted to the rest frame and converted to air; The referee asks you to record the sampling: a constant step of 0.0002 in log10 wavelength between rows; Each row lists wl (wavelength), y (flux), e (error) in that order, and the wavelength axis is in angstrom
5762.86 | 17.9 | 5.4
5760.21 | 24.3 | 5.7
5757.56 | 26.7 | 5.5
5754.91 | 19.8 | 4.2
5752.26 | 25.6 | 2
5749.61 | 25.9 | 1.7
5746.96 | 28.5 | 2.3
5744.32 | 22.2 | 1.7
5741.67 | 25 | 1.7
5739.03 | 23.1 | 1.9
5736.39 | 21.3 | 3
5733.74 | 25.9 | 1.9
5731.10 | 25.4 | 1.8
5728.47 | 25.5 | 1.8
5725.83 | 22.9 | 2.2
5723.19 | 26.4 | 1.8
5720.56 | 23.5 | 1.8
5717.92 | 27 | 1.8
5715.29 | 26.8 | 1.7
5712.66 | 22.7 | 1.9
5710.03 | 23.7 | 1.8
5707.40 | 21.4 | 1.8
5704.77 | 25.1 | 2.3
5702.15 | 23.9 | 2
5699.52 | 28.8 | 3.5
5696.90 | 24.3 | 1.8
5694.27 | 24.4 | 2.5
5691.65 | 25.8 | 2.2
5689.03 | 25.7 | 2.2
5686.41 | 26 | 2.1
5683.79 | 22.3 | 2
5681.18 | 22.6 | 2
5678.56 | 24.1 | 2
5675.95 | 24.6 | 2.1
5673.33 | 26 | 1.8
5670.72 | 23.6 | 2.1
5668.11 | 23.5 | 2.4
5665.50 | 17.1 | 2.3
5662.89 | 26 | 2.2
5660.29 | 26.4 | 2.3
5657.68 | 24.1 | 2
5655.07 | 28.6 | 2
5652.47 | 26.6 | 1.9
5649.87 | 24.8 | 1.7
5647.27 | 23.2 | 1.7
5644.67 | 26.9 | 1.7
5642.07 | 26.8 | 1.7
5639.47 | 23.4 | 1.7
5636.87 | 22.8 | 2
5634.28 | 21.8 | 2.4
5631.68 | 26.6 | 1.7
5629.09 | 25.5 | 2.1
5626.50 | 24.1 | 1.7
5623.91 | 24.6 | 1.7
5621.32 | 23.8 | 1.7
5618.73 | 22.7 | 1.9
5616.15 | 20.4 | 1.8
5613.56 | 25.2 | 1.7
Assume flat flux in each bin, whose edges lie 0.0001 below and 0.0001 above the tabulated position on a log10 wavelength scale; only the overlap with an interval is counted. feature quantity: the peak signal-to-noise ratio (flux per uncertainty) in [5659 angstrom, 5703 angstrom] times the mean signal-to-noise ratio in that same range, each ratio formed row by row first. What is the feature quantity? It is 163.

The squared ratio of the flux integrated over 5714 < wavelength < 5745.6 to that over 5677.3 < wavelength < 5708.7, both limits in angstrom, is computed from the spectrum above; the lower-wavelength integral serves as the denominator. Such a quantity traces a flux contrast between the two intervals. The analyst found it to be 1.02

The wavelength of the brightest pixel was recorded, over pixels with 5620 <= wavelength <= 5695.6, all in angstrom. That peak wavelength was 5655.07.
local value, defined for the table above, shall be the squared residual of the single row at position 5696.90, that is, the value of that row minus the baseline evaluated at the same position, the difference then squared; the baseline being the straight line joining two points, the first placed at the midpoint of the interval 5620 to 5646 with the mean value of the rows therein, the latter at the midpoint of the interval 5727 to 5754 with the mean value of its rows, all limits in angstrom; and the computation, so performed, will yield 0.2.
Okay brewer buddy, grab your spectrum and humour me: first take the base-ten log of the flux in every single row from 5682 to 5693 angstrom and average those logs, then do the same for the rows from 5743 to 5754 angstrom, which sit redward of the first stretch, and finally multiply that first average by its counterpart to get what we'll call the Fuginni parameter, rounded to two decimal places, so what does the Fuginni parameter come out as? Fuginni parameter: 1.96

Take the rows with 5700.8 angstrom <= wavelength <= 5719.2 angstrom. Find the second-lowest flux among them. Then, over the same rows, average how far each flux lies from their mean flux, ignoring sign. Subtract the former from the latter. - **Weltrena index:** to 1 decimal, -21.0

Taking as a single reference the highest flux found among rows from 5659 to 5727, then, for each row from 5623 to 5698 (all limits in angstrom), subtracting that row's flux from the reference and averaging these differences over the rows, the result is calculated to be 4.24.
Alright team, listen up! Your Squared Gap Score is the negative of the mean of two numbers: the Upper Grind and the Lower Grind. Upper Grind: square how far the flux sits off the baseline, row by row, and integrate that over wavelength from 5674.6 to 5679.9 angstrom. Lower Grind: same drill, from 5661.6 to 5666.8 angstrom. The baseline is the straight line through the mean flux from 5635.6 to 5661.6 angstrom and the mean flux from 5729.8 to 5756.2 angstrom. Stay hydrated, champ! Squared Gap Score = -87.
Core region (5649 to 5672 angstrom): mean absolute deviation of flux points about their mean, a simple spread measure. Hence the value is 2.18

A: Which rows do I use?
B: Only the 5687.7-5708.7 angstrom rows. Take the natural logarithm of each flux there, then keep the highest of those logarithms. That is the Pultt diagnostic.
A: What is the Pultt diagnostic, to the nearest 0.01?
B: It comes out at 3.36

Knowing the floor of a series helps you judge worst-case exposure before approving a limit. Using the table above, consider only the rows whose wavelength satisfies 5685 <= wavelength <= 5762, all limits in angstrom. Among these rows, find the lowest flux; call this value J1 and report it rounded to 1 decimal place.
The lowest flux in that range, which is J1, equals 19.8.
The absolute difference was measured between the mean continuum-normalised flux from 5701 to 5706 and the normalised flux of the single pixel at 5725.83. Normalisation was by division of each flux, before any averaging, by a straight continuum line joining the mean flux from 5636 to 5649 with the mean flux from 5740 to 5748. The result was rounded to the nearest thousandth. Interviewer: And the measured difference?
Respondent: 0.069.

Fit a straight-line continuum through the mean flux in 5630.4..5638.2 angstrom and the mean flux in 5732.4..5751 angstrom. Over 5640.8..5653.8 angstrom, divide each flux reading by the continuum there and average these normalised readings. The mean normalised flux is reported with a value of 1.08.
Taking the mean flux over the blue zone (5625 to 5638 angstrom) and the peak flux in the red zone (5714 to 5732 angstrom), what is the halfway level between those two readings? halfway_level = 25.6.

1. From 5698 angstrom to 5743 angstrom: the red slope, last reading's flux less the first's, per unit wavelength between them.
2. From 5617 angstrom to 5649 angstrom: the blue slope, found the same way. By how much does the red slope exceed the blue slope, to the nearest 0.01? -0.11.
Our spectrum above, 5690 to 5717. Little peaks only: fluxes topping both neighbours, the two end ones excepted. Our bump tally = 3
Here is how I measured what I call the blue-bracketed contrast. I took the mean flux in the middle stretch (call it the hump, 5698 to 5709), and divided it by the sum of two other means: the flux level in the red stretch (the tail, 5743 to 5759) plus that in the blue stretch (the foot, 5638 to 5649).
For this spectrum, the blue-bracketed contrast 0.497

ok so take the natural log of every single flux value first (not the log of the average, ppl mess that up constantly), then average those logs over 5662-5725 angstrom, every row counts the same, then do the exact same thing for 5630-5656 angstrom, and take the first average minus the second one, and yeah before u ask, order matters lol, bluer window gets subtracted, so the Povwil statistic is -0.032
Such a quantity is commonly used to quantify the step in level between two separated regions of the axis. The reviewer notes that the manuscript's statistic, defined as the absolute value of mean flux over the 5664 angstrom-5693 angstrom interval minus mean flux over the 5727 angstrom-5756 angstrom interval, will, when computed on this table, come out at 0.6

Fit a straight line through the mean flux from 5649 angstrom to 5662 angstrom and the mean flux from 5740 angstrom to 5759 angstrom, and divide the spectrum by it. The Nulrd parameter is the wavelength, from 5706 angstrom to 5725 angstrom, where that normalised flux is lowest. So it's 5707.40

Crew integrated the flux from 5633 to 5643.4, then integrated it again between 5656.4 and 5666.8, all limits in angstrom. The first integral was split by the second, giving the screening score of 1.01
